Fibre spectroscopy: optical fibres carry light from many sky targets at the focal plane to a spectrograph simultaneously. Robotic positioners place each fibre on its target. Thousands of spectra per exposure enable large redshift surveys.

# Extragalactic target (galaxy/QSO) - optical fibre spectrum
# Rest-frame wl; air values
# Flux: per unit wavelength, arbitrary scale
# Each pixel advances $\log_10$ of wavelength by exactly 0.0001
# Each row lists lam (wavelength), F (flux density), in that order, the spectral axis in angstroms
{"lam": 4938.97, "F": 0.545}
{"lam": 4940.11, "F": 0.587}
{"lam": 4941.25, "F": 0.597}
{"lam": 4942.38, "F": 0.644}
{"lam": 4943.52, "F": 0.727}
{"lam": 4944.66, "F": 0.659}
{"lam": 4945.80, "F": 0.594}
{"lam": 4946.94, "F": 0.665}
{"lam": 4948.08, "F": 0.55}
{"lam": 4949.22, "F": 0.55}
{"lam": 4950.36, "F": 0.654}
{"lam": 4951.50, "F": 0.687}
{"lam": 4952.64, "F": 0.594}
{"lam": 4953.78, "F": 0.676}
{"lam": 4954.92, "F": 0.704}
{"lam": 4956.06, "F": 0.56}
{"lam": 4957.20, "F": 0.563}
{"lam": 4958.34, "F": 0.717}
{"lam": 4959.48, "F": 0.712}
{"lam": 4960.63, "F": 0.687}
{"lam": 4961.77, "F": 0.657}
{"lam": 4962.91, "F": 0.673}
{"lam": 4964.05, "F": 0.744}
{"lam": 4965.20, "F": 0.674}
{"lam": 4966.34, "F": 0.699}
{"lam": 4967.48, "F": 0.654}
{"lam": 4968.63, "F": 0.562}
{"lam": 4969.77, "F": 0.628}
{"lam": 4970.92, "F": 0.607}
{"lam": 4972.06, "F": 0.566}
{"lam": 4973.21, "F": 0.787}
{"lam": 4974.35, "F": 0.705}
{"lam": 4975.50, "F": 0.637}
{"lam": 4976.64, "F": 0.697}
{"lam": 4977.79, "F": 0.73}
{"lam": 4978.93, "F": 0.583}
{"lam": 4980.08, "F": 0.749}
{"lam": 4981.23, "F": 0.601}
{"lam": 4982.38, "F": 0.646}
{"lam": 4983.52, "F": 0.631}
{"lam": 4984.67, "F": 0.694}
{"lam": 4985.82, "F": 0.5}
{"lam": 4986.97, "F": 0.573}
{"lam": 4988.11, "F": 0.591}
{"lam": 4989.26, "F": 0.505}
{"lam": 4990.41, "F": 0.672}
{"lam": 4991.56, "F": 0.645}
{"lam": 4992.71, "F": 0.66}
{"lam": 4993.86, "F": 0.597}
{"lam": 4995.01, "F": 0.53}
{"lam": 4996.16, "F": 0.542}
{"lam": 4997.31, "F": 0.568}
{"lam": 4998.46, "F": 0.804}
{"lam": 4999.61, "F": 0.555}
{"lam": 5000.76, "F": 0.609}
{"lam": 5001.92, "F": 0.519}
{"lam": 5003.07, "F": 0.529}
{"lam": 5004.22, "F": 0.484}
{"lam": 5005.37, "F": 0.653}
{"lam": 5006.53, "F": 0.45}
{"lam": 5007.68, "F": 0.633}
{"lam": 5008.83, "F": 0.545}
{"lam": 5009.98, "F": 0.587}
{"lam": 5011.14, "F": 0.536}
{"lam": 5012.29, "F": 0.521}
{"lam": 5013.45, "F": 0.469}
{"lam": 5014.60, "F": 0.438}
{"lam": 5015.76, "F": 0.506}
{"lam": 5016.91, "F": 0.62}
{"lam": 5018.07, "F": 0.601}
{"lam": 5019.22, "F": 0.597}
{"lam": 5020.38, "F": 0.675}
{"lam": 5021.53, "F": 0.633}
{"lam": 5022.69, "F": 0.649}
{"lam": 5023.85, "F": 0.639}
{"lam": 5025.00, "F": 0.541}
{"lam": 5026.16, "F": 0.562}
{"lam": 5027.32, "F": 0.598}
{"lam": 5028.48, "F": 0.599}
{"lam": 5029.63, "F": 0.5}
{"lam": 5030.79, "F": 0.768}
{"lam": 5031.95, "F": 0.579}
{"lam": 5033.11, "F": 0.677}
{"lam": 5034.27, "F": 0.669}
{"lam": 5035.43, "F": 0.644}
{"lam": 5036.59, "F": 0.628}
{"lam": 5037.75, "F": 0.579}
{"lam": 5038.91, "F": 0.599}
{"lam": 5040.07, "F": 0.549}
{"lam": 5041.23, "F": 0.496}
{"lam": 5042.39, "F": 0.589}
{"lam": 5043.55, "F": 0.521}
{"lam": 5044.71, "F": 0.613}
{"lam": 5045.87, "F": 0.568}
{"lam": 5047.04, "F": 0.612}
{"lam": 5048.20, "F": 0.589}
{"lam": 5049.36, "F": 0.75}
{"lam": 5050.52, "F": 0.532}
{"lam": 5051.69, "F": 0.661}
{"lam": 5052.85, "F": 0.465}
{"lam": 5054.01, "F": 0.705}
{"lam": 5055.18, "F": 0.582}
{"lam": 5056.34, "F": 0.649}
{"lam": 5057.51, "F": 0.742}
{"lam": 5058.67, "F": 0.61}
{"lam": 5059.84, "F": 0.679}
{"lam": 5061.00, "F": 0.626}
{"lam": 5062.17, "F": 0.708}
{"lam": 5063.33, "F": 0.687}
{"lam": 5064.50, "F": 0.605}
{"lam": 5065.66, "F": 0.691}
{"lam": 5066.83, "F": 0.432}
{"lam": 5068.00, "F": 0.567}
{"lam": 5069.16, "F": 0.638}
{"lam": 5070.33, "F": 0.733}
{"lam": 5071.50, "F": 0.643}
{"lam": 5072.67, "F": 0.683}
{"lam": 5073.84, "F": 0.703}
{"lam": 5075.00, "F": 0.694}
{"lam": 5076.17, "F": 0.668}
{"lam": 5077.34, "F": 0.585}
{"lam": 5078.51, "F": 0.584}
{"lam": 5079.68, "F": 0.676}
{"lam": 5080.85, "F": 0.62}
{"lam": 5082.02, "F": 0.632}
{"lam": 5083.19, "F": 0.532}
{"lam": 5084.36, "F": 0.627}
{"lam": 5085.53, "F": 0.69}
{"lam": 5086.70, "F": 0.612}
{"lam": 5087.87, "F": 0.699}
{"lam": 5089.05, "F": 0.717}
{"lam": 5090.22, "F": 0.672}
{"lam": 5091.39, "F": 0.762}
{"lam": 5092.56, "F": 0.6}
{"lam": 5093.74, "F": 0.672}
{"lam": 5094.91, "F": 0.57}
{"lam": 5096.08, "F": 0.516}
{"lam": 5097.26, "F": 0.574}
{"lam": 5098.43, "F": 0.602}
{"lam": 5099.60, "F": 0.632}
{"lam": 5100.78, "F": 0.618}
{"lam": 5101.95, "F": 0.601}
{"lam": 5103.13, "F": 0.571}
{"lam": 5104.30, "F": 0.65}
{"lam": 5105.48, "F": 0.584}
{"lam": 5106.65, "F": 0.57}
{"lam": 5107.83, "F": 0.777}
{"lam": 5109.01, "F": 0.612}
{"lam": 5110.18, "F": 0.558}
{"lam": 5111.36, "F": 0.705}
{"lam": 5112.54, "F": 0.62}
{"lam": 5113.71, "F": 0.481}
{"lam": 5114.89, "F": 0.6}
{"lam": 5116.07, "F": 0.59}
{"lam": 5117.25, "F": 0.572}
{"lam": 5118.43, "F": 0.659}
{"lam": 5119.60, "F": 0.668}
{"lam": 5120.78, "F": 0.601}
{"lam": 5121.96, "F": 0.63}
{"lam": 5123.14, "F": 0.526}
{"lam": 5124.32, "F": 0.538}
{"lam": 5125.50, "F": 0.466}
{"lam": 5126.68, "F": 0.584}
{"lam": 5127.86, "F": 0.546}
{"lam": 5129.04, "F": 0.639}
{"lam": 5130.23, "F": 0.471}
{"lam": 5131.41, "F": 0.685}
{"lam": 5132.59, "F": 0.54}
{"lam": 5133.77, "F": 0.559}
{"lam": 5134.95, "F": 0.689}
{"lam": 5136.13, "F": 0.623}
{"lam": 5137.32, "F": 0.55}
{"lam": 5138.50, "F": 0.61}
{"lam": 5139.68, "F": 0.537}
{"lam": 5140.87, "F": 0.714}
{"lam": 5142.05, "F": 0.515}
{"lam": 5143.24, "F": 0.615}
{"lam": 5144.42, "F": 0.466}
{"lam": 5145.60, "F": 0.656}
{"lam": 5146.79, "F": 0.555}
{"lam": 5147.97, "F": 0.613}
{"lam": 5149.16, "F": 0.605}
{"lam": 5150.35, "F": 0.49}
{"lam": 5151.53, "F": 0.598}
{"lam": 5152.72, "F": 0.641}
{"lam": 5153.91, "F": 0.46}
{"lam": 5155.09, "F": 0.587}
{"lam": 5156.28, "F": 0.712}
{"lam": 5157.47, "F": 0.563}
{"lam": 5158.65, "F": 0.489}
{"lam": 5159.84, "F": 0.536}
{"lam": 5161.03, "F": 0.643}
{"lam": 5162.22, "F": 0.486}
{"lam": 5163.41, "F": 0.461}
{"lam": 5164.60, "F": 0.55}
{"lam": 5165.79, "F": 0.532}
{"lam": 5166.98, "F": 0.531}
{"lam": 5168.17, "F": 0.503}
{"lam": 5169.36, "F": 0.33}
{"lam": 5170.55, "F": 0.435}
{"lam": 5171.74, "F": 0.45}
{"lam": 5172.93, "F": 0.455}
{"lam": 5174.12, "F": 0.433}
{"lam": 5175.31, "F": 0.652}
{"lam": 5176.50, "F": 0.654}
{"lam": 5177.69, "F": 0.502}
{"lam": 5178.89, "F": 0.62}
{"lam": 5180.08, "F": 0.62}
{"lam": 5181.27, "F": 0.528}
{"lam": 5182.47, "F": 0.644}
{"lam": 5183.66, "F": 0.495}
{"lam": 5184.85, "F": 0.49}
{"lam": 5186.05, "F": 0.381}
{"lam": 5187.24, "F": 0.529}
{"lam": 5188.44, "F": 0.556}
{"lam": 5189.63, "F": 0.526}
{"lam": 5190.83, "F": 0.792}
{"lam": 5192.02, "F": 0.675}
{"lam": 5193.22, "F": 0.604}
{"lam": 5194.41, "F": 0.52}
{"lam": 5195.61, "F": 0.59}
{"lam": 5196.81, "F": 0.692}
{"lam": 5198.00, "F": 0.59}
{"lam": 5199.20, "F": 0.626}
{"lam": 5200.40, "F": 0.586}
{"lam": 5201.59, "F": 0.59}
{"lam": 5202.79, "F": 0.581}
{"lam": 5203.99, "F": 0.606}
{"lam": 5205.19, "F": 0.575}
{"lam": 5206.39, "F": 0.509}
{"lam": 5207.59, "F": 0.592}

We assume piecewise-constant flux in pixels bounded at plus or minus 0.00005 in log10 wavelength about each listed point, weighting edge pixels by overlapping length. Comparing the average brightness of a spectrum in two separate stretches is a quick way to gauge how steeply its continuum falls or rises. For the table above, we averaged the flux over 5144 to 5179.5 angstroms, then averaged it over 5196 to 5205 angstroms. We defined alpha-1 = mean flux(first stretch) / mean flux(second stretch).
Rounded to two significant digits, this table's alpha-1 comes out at 0.89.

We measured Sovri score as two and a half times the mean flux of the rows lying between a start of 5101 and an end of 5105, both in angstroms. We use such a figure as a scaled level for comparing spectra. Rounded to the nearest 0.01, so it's 1.52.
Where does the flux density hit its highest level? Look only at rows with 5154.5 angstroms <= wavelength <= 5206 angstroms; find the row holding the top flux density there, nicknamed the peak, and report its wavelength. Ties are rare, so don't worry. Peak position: 5190.83 angstroms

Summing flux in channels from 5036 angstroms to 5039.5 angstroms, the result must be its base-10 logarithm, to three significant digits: 0.257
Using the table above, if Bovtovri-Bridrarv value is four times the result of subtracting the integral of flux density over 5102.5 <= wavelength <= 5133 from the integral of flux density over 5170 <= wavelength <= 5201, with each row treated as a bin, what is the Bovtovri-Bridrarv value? -3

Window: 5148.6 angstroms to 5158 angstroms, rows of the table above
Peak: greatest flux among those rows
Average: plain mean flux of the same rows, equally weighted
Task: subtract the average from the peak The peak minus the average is 0.130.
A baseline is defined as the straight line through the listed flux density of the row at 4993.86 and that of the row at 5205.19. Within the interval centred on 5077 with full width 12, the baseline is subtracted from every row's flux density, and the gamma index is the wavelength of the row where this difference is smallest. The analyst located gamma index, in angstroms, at 5078.51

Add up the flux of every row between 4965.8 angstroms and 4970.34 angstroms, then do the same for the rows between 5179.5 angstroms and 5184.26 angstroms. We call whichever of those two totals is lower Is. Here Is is 2.29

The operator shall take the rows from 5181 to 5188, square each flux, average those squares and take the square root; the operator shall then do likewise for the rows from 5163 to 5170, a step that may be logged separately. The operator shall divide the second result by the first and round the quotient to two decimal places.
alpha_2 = 0.95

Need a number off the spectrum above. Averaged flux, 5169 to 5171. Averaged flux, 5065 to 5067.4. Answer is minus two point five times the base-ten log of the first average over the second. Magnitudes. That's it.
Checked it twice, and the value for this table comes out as 0.42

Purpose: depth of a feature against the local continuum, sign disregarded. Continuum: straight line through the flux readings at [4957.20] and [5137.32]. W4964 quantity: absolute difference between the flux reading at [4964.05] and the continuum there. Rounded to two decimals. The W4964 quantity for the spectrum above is 0.18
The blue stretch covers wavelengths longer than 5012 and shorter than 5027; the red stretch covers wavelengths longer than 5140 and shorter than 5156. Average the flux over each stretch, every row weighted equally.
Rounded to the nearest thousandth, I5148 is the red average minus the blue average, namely 0.005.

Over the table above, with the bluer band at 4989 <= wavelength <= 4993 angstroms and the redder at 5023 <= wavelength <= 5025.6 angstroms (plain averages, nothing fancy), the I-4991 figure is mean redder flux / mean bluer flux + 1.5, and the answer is 2.45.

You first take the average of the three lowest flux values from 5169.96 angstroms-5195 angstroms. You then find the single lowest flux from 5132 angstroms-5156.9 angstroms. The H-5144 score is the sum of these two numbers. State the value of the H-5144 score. 0.88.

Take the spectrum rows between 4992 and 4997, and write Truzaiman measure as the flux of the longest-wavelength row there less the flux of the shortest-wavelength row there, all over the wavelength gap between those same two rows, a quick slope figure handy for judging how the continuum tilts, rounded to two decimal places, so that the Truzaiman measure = -0.03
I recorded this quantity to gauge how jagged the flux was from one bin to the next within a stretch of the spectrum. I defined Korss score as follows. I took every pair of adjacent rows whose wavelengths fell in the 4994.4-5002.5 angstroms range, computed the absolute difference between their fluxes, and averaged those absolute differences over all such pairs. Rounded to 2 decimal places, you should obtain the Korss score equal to 0.11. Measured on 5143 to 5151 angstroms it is 0.10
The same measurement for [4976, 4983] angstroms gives 0.11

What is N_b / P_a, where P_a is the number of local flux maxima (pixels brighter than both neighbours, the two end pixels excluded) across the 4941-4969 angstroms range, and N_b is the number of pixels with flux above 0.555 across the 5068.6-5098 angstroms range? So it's 3.3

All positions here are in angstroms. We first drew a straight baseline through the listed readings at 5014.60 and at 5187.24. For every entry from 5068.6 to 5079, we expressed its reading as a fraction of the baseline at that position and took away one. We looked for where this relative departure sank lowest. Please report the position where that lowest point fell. 5078.51 angstroms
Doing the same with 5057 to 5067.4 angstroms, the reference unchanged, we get 5066.83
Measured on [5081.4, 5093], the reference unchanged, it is 5083.19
